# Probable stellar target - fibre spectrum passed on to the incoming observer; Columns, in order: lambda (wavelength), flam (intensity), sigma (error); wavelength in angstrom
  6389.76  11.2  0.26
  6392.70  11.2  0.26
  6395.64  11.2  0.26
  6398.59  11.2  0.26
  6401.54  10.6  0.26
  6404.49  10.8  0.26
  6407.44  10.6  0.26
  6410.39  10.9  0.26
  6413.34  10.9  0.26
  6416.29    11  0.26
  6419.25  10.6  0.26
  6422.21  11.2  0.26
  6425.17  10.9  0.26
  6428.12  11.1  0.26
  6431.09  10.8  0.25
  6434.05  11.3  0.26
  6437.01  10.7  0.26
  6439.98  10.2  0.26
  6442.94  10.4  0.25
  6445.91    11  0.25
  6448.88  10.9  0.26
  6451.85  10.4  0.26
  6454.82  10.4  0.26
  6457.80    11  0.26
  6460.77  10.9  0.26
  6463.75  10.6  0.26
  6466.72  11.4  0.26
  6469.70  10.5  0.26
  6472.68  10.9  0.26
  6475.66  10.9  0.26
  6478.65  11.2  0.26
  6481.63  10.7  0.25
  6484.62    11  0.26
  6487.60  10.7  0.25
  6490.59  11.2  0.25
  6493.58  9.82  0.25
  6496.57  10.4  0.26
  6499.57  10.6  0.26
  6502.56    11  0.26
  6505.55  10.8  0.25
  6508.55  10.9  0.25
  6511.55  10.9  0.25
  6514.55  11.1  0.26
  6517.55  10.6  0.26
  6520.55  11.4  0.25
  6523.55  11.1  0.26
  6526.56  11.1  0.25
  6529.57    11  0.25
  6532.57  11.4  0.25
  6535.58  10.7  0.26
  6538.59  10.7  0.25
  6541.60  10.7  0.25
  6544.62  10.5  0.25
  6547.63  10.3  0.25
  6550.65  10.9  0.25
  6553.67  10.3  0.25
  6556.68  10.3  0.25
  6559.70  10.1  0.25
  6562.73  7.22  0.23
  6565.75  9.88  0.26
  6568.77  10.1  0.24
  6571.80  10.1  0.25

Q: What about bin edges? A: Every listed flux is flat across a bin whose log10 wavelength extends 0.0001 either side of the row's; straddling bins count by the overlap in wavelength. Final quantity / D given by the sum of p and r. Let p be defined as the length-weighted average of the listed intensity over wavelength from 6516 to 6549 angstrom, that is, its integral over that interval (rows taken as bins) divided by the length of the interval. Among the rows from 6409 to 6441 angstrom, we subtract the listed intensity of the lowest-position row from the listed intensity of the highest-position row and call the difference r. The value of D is 10.2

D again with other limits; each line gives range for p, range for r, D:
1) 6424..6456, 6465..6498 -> 9.7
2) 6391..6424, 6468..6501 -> 11.0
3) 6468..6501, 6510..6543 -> 10.5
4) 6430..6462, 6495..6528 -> 11.4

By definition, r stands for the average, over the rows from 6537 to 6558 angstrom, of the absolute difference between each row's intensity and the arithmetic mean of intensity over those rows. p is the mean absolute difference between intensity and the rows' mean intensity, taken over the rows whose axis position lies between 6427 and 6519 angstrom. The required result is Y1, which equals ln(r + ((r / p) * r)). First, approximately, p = 0.27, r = 0.204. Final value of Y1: -1.03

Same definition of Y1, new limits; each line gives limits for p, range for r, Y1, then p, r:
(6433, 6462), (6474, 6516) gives -0.75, 0.30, 0.256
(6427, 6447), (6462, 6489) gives -0.94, 0.30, 0.225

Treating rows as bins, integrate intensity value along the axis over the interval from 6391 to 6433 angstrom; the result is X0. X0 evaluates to 459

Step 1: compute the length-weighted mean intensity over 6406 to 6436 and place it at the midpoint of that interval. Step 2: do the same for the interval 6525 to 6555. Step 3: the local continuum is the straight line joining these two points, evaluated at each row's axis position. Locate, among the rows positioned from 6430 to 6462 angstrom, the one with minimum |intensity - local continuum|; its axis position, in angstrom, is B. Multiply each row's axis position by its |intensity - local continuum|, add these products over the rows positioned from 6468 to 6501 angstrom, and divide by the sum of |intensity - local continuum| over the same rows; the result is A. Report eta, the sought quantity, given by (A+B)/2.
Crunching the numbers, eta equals 6468.4 angstrom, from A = 6488.0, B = 6448.88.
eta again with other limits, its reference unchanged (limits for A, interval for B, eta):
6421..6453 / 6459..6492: 6449.8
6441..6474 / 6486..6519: 6481.4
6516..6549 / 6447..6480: 6490.0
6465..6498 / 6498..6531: 6494.8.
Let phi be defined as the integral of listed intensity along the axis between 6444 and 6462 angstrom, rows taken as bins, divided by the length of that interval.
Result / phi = 10.8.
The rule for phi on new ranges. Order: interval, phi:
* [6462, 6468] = 11.0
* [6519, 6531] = 11.1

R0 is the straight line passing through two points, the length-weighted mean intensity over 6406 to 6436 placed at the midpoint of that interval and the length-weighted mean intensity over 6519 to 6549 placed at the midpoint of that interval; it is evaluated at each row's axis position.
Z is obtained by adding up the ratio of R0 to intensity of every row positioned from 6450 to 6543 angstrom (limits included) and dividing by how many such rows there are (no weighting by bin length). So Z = 1.01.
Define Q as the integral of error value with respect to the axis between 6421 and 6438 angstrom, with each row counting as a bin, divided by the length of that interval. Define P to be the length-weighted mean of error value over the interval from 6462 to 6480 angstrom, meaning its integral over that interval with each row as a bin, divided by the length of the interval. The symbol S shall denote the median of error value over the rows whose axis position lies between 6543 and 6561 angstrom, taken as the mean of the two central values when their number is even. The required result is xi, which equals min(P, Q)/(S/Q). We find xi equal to 0.267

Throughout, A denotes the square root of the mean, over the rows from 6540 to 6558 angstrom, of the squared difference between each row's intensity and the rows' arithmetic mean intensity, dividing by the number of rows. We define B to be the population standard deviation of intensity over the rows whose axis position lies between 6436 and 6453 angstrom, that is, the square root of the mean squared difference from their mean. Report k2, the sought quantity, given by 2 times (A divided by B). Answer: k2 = 1.6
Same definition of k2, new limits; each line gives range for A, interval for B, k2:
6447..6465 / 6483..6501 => 1.1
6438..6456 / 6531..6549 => 1.7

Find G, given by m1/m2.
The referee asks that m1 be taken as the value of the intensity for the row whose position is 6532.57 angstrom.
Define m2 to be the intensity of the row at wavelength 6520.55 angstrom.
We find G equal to 1.00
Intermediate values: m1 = 11.4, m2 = 11.4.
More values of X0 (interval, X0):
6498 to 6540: 460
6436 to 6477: 440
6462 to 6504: 453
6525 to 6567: 435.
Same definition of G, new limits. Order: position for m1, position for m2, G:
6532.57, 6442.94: 1.10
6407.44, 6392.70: 0.95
